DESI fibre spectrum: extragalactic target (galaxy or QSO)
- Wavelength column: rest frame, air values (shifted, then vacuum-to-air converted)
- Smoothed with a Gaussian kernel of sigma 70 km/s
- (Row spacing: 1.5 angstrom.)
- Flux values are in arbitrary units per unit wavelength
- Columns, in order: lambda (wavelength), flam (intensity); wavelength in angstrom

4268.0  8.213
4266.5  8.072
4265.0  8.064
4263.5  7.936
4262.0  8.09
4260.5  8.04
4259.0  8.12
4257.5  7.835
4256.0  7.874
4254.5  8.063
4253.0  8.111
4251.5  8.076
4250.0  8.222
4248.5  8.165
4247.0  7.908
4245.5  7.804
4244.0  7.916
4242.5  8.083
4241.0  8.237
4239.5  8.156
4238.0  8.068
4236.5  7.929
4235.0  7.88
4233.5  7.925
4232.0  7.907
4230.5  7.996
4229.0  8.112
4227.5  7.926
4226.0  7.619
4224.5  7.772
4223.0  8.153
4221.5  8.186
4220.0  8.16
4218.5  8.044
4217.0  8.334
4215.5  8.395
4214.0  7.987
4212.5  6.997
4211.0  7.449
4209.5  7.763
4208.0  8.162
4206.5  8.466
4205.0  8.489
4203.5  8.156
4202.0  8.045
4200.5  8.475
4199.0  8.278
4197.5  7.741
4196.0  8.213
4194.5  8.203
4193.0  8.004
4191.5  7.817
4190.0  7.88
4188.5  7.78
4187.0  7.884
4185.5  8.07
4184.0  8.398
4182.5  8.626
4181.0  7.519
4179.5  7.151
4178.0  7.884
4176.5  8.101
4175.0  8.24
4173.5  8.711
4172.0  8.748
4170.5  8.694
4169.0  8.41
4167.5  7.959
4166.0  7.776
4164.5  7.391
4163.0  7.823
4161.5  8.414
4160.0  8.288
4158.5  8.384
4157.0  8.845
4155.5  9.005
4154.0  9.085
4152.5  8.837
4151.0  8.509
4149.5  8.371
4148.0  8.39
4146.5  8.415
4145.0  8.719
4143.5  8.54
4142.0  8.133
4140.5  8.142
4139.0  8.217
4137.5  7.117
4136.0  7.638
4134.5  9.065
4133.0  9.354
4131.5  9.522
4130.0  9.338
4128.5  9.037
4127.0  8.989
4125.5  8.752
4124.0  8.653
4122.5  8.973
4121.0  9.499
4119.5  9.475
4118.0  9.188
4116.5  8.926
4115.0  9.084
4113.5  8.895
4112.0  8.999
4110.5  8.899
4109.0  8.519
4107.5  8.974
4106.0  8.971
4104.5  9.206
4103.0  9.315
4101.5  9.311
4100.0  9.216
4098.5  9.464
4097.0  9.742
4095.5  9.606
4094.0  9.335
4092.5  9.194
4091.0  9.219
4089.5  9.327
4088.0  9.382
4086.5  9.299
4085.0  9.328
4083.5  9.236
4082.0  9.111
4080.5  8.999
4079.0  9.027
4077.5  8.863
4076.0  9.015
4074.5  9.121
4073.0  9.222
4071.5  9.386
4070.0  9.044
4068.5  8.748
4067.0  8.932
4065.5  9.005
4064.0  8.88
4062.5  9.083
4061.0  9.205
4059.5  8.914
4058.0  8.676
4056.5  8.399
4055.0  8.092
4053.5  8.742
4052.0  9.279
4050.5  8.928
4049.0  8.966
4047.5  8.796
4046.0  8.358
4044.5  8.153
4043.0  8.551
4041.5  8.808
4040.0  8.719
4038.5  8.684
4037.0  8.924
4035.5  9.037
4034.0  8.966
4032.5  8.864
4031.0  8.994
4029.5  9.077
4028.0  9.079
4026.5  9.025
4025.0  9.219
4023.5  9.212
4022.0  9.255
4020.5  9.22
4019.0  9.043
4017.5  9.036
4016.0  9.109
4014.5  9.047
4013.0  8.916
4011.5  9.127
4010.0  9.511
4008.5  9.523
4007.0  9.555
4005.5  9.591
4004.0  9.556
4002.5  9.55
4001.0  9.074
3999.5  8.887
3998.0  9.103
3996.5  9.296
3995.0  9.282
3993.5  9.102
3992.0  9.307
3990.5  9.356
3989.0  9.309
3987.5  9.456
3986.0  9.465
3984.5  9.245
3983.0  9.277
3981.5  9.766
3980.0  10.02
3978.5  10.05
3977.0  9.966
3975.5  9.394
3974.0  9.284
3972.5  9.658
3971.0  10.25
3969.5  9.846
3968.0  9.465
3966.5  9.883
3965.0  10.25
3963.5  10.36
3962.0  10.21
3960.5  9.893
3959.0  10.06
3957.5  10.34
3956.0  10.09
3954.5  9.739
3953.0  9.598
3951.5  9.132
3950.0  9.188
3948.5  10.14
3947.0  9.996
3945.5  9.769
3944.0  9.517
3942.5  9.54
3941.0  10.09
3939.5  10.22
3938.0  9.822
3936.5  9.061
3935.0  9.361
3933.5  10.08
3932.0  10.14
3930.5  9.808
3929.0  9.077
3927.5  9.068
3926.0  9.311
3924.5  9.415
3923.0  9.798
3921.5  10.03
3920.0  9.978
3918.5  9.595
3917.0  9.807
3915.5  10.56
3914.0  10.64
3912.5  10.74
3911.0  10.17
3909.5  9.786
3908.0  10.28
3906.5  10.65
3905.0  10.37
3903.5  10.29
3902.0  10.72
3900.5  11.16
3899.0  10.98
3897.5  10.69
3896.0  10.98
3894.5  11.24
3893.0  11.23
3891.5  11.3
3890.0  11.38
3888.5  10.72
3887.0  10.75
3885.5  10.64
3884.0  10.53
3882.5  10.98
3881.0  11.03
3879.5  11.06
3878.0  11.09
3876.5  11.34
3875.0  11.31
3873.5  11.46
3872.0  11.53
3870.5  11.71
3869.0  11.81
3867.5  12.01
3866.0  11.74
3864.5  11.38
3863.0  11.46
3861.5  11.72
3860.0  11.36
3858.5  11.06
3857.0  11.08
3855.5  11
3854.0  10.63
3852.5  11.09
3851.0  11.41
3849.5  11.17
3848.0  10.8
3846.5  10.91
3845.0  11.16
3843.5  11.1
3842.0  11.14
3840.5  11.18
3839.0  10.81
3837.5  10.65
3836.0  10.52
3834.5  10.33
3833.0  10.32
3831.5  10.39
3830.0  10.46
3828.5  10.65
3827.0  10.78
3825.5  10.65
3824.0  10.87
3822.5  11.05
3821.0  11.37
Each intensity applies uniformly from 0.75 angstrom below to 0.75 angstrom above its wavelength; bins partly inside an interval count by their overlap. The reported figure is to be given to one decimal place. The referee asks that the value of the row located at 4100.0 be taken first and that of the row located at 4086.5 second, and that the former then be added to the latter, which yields 18.5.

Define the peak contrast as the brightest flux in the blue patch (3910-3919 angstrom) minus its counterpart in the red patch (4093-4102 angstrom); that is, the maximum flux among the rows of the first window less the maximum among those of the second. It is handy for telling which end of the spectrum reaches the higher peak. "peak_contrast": 1.0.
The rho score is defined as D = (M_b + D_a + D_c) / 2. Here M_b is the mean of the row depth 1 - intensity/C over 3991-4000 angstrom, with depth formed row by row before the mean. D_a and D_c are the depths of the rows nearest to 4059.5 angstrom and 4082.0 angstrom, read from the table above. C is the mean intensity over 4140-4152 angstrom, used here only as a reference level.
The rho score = -0.12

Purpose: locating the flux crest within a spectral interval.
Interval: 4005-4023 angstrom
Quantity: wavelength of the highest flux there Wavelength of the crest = 4005.5 angstrom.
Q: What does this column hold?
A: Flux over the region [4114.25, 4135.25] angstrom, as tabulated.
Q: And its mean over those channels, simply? 9.1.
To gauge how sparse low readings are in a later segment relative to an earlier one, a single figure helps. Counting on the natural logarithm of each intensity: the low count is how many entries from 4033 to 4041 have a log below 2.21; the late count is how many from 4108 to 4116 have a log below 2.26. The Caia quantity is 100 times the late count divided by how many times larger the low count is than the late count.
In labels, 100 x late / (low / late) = 500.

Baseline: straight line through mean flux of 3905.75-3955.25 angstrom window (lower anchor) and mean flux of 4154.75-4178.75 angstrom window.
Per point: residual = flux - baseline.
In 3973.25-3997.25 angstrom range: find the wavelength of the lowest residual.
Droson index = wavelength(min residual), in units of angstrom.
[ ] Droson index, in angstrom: 3993.5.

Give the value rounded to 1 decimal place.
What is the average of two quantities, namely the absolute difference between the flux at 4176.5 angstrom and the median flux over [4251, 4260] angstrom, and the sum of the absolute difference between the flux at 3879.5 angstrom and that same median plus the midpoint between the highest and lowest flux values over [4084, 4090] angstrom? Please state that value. 6.2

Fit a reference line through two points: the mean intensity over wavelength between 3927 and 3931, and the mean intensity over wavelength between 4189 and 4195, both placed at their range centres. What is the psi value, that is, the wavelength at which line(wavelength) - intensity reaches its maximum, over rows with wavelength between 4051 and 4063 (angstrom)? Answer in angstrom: 4055.0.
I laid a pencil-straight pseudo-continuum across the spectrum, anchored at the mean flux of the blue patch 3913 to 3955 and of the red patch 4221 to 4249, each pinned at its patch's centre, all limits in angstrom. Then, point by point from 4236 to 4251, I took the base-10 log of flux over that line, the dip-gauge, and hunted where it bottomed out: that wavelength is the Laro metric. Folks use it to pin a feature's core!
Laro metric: 4245.5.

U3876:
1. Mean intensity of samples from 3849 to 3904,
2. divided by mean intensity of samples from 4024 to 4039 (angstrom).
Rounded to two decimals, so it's 1.24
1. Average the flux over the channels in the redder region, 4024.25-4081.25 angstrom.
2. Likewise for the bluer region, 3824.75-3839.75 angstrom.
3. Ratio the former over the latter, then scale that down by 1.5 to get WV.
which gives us 0.56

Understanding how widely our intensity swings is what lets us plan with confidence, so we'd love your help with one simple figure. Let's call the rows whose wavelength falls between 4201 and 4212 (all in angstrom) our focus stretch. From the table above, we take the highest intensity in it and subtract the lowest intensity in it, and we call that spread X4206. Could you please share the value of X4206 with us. 1.0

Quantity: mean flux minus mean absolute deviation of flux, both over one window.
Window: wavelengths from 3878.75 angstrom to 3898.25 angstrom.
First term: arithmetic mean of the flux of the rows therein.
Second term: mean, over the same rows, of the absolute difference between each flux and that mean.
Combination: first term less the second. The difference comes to 10.7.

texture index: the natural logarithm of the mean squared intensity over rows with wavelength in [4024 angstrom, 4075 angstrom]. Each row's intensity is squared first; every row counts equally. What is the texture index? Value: 4.37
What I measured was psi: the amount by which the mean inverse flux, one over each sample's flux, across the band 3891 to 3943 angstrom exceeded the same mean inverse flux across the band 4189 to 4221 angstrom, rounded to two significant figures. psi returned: -0.026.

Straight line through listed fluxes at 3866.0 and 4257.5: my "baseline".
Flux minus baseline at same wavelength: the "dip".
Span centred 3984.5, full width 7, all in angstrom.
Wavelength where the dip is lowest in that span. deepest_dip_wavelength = 3984.5 angstrom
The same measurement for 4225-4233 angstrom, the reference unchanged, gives 4226.0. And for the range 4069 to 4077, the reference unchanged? 4070.0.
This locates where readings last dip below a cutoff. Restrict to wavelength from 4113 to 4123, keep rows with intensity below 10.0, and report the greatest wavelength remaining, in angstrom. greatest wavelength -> 4122.5 angstrom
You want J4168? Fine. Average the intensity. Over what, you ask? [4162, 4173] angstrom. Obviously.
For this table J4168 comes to 8.1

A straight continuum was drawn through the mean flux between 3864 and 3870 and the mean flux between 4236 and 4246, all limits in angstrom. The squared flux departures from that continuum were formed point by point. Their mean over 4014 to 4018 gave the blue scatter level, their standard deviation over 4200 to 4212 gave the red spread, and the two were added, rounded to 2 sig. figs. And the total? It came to 1.7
